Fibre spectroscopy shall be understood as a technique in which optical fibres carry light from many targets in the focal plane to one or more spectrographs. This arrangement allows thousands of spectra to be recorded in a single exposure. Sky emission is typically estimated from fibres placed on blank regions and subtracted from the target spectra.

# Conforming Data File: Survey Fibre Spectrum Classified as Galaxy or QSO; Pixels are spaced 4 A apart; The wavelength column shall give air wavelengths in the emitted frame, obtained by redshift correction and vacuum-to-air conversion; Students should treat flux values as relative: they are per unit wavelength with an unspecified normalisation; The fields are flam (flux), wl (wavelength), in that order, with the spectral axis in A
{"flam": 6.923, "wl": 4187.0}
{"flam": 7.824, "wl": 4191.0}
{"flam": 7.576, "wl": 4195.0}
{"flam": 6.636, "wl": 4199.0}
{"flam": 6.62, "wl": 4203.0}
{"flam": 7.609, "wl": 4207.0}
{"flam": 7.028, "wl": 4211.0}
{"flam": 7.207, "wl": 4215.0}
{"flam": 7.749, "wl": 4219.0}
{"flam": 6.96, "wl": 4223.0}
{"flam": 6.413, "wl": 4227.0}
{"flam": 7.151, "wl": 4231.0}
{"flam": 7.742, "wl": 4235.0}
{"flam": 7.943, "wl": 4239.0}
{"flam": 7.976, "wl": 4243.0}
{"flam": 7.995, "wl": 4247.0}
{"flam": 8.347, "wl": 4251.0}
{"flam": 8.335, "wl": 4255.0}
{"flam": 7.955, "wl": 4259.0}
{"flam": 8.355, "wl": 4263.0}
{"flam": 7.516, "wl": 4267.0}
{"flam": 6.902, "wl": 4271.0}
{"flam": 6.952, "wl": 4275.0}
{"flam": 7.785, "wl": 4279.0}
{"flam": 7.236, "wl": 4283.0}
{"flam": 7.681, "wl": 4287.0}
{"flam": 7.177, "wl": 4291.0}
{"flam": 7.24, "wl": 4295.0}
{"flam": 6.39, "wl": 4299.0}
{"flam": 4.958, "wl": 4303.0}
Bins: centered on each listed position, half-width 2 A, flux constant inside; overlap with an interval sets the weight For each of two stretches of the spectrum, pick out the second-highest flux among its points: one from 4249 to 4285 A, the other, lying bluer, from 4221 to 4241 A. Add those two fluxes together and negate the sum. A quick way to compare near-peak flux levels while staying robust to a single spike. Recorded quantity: -16.1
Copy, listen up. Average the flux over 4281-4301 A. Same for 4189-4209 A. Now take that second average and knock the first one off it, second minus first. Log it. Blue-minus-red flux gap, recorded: 0.11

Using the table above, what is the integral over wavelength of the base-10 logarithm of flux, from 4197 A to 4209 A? 10.1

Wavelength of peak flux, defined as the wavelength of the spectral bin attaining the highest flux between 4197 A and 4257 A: 4251.0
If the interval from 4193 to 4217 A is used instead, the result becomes 4207.0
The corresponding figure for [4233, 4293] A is 4263.0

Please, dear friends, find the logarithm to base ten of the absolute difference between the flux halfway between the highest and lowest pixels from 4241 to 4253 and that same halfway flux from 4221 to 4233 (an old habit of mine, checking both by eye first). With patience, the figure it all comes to 0.14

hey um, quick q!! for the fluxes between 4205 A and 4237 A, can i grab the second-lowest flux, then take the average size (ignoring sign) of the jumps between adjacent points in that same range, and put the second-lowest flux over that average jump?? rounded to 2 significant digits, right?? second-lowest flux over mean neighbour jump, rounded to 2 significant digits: 12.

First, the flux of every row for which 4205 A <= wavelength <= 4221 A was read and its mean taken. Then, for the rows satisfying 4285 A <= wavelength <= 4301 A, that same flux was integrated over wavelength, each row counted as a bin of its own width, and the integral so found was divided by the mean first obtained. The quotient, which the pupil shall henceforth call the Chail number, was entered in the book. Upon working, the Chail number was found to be 15.4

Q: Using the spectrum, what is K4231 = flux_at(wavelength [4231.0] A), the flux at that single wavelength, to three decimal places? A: 7.151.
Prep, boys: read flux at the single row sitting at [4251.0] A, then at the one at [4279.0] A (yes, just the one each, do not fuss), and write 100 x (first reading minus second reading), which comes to 56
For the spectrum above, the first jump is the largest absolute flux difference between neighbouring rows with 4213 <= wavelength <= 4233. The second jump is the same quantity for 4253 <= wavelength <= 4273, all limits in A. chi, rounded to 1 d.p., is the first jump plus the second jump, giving 1.6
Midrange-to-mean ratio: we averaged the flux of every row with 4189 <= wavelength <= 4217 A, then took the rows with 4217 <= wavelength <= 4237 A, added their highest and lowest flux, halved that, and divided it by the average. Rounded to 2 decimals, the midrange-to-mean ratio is 0.98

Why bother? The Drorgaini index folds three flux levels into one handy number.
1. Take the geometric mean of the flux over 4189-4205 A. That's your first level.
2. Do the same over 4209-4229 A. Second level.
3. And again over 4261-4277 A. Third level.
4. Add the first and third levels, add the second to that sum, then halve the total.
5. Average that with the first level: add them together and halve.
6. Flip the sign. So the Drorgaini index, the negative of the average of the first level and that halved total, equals -8.97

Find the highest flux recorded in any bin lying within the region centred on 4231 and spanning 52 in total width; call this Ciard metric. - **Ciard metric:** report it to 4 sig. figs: 8.347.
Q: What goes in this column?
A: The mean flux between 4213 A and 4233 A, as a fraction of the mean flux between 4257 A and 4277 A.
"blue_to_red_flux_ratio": 0.94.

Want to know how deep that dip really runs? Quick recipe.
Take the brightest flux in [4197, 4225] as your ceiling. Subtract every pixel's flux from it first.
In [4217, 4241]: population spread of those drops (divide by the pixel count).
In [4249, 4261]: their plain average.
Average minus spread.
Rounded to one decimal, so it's -1.0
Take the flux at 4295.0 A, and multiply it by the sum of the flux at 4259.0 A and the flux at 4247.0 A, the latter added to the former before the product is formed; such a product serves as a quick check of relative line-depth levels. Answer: 115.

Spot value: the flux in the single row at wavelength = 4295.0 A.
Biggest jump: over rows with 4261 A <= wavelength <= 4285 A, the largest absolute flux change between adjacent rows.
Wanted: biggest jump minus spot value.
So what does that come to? -6.40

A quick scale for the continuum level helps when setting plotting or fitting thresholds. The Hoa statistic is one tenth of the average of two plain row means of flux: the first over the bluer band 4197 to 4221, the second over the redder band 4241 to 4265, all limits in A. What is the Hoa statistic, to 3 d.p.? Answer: 0.765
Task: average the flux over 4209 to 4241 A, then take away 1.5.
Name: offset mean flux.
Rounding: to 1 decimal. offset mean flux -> 5.8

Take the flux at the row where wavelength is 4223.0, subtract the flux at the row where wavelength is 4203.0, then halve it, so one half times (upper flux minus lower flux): 0.17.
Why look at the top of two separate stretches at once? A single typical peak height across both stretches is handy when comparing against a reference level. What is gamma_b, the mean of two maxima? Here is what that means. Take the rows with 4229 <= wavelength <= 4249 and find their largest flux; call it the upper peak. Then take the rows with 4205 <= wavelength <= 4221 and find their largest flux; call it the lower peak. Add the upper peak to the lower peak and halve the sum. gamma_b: 7.87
